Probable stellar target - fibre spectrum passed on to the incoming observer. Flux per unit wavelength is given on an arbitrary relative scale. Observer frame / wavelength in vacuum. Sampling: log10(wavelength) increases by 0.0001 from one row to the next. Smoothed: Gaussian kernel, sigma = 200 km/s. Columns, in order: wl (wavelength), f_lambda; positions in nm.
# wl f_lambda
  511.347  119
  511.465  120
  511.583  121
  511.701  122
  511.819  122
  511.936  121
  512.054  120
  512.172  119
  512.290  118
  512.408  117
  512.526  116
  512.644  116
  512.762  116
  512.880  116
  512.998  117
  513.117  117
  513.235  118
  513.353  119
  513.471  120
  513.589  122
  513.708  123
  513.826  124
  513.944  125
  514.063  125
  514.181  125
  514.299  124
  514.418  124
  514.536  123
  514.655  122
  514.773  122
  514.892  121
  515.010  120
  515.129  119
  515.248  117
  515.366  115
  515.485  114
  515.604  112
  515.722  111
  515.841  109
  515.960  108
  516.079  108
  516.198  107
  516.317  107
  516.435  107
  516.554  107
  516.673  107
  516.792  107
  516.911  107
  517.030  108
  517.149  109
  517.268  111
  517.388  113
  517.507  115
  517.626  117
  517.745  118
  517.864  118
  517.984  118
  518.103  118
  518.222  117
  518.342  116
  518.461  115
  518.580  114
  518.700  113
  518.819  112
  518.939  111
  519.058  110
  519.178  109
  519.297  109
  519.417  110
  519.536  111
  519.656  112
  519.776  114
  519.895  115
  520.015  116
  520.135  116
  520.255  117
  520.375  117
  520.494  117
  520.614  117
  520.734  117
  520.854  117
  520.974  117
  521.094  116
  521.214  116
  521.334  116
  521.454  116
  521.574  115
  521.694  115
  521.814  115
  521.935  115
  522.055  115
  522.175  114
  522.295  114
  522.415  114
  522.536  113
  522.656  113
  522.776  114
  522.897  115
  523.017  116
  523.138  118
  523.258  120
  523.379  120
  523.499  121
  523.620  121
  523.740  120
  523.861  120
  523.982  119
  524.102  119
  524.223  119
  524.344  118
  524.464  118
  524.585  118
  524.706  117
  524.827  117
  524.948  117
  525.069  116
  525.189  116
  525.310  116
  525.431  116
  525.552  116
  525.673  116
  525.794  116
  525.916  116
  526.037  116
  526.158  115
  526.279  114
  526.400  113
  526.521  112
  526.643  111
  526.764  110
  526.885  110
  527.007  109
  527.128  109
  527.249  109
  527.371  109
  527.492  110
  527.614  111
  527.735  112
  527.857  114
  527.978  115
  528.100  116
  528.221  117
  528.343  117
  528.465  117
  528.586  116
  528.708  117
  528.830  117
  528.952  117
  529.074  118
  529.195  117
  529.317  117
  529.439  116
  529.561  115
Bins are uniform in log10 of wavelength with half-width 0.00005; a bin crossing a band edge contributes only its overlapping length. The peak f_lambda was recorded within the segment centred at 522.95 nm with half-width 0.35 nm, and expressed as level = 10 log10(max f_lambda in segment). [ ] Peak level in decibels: 20.8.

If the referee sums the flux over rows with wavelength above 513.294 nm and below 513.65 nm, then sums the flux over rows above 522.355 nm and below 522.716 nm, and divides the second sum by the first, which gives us 0.94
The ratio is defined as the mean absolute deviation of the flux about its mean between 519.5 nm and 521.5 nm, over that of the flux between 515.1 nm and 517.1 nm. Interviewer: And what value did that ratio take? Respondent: 0.4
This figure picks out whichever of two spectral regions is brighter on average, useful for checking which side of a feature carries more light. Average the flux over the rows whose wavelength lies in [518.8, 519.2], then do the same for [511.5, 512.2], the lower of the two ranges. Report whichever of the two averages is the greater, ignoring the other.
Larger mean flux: 121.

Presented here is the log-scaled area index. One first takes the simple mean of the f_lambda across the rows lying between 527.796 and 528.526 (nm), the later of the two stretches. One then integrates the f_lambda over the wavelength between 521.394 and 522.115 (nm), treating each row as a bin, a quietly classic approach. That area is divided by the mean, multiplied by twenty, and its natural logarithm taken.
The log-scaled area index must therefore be 2.66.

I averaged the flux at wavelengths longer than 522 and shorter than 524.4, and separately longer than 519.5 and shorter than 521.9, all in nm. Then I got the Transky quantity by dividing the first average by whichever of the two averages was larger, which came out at 1.00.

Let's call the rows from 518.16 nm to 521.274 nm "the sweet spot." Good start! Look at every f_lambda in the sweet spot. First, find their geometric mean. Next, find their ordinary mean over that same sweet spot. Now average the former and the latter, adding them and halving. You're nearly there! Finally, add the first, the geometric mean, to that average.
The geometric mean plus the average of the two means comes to 228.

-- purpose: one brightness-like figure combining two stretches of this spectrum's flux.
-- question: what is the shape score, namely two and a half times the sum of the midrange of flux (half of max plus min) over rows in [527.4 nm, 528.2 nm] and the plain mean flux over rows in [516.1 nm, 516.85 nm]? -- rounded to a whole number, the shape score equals 550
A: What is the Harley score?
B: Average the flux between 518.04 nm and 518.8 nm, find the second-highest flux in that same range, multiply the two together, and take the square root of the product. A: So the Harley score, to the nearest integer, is 116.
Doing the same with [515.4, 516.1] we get 111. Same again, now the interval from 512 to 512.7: 118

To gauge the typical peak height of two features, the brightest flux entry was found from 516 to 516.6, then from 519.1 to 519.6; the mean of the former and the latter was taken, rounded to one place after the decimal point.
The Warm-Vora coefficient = 109.5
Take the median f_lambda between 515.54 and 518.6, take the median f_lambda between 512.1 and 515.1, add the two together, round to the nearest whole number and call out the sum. 231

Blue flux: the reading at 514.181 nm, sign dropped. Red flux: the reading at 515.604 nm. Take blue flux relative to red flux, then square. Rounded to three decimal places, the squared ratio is 1.246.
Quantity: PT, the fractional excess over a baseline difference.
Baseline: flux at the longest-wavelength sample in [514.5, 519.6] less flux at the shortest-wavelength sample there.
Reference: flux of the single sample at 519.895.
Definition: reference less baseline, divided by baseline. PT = -11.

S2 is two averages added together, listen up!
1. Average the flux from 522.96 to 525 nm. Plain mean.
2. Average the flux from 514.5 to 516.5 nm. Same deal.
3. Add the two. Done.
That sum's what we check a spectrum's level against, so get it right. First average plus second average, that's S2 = 233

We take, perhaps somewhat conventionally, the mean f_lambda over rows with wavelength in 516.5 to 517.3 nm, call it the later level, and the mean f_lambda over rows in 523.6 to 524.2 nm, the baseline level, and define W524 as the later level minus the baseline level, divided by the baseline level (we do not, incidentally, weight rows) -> -0.10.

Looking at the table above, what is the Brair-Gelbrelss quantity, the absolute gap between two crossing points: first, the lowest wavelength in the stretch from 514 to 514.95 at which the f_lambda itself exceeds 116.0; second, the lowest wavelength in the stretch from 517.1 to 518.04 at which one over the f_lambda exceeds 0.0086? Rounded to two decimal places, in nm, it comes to 3.09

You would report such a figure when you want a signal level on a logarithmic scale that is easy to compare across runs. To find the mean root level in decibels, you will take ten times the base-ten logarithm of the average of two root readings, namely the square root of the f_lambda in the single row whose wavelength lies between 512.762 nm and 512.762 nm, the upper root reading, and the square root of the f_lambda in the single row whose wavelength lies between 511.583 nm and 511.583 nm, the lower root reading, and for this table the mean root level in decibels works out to 10.37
